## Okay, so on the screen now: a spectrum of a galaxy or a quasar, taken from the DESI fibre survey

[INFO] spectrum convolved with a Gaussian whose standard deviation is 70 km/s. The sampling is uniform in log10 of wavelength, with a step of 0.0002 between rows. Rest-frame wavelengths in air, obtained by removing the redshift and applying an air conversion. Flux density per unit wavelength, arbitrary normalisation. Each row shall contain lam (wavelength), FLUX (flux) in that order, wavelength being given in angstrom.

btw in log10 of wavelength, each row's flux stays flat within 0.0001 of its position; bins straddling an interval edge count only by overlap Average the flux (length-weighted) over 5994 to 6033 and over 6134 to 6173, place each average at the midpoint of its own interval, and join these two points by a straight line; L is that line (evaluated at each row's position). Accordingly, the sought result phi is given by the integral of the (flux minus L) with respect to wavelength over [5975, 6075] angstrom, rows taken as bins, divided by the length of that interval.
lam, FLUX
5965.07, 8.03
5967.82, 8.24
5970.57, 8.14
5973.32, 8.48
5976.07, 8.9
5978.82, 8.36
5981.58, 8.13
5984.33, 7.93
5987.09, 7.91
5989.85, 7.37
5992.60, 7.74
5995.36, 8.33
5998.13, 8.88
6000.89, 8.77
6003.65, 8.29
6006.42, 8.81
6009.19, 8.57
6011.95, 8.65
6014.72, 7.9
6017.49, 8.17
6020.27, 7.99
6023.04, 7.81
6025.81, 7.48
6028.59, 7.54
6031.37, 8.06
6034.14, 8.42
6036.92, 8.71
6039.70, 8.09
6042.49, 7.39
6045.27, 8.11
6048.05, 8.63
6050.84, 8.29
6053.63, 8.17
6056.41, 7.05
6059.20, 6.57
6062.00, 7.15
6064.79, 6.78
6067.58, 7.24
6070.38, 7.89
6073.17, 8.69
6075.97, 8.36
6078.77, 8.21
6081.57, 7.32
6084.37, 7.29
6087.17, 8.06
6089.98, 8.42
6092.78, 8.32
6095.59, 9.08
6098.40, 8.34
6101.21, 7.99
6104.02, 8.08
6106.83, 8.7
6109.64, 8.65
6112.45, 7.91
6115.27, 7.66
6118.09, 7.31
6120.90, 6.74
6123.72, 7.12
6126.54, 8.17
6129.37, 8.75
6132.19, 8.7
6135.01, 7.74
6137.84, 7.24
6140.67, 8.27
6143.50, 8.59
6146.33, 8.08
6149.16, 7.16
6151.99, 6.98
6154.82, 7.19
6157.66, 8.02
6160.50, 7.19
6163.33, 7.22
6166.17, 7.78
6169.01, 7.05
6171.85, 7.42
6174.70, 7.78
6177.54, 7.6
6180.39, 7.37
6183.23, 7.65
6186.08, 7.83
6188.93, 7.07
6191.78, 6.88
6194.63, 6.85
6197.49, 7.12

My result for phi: -0.16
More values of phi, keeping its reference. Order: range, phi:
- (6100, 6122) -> 0.13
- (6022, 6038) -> -0.16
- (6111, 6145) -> 0.17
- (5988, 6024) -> -0.01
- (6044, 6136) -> 0.06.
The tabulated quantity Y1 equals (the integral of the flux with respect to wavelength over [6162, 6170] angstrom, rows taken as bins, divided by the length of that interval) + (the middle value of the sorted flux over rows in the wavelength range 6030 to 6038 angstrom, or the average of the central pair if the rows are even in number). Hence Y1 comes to 15.8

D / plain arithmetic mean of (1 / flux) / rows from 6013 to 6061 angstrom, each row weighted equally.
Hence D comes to 0.127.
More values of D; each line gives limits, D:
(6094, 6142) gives 0.125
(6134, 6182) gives 0.133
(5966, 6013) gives 0.120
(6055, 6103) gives 0.129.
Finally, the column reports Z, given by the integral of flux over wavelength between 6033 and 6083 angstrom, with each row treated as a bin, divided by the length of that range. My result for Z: 7.8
